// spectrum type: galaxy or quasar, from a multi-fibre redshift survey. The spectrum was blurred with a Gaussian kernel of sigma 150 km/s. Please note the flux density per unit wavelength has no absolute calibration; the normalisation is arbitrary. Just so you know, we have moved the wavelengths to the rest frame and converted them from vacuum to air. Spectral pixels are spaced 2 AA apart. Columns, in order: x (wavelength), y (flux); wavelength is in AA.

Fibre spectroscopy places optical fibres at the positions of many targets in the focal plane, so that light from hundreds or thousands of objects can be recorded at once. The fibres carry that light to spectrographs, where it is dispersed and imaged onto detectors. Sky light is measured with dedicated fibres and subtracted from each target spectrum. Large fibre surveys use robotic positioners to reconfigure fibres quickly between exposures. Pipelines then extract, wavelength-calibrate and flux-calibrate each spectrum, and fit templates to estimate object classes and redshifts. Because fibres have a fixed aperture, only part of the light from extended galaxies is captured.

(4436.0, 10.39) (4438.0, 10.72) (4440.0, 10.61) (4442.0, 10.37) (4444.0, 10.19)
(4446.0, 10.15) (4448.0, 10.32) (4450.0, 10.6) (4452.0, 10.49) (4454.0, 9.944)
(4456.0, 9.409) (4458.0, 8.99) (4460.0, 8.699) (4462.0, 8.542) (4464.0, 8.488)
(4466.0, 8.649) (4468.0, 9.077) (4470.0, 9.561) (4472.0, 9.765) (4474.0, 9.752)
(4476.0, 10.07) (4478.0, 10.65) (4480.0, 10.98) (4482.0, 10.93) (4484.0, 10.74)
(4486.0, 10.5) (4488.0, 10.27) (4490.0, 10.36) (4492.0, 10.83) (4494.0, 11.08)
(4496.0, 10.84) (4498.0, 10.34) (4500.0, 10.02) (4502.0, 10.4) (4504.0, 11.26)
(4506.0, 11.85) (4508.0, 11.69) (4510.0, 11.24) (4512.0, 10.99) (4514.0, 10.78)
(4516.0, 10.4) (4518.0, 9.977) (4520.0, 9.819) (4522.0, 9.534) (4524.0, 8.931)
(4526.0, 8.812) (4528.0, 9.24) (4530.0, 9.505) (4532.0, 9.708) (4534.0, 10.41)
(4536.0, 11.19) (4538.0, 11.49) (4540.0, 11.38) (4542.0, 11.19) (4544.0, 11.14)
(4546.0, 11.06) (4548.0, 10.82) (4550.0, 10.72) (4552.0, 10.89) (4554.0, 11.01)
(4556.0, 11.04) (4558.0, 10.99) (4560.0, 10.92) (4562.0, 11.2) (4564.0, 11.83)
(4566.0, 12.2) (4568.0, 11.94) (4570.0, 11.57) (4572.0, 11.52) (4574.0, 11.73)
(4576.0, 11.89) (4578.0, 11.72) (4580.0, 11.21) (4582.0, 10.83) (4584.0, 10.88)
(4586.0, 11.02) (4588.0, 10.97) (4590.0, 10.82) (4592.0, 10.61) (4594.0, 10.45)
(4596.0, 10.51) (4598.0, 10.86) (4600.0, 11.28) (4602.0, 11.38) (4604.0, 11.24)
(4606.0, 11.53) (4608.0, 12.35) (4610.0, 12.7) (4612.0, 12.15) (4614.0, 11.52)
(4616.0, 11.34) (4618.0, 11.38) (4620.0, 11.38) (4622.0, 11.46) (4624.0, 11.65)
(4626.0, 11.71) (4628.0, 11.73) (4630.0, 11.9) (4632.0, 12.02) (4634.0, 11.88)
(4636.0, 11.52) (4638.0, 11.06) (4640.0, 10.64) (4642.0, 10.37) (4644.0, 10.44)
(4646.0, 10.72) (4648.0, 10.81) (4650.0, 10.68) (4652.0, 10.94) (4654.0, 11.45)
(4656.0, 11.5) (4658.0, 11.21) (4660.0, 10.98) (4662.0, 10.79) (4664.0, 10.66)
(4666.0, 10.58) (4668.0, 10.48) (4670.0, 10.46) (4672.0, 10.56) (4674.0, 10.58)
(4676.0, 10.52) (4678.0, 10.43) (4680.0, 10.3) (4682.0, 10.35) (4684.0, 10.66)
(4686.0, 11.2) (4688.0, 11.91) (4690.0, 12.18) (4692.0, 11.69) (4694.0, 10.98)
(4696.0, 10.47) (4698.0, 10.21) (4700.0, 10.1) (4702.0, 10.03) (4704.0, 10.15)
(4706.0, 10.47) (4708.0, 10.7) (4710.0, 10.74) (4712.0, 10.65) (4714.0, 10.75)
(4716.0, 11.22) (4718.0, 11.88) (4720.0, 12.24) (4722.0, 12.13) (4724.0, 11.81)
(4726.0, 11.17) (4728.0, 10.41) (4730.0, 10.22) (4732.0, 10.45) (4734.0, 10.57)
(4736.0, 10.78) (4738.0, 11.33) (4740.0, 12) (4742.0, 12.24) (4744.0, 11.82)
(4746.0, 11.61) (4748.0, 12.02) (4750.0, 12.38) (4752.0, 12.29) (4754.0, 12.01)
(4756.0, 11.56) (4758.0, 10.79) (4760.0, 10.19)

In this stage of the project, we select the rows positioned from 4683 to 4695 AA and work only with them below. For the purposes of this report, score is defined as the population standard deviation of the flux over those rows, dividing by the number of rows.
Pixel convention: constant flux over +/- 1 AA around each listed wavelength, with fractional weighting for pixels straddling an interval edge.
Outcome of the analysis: 0.53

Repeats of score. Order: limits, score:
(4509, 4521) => 0.52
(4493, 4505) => 0.44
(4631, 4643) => 0.61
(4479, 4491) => 0.27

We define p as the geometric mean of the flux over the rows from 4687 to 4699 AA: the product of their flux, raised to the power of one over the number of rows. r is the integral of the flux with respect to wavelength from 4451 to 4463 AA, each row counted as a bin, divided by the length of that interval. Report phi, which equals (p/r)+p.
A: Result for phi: 12.4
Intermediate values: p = 11.2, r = 9.3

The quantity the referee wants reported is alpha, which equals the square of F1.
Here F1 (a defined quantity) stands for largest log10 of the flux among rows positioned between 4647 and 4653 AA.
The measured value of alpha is 1.08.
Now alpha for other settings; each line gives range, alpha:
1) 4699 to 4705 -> 1.01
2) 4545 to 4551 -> 1.09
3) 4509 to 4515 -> 1.10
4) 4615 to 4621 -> 1.12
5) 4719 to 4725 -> 1.18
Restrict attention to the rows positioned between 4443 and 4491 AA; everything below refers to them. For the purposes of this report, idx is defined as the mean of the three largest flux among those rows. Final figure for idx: 10.9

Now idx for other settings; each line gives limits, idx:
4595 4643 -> 12.4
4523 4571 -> 12.0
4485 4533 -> 11.6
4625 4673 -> 11.9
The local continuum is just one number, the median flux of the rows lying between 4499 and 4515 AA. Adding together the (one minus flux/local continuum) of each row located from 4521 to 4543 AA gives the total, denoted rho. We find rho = 1.0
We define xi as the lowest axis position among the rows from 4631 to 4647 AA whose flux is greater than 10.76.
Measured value 4632.0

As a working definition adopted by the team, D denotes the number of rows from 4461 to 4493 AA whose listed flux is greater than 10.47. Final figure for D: 6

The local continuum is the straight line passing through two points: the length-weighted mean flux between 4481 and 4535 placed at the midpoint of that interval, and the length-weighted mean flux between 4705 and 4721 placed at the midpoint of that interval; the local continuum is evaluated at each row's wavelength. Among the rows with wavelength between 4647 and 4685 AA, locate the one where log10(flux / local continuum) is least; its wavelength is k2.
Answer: 4680.0 AA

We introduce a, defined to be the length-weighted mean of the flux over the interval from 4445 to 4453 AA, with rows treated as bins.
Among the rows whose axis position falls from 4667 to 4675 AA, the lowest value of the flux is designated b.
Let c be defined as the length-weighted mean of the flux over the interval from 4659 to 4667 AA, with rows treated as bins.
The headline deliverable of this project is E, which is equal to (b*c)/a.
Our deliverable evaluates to 10.8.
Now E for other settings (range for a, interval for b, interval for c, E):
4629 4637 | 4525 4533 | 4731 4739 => 8.0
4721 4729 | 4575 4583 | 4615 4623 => 10.8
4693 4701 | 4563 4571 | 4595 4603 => 12.2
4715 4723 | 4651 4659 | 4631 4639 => 10.7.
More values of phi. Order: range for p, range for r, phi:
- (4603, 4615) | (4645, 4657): 13.0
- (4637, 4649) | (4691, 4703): 11.7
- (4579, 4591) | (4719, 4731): 11.9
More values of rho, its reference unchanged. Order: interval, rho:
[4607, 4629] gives -0.6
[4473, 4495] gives 0.5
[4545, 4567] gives 0.0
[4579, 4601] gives 0.3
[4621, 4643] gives -0.3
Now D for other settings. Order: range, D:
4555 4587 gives 16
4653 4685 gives 12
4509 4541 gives 6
